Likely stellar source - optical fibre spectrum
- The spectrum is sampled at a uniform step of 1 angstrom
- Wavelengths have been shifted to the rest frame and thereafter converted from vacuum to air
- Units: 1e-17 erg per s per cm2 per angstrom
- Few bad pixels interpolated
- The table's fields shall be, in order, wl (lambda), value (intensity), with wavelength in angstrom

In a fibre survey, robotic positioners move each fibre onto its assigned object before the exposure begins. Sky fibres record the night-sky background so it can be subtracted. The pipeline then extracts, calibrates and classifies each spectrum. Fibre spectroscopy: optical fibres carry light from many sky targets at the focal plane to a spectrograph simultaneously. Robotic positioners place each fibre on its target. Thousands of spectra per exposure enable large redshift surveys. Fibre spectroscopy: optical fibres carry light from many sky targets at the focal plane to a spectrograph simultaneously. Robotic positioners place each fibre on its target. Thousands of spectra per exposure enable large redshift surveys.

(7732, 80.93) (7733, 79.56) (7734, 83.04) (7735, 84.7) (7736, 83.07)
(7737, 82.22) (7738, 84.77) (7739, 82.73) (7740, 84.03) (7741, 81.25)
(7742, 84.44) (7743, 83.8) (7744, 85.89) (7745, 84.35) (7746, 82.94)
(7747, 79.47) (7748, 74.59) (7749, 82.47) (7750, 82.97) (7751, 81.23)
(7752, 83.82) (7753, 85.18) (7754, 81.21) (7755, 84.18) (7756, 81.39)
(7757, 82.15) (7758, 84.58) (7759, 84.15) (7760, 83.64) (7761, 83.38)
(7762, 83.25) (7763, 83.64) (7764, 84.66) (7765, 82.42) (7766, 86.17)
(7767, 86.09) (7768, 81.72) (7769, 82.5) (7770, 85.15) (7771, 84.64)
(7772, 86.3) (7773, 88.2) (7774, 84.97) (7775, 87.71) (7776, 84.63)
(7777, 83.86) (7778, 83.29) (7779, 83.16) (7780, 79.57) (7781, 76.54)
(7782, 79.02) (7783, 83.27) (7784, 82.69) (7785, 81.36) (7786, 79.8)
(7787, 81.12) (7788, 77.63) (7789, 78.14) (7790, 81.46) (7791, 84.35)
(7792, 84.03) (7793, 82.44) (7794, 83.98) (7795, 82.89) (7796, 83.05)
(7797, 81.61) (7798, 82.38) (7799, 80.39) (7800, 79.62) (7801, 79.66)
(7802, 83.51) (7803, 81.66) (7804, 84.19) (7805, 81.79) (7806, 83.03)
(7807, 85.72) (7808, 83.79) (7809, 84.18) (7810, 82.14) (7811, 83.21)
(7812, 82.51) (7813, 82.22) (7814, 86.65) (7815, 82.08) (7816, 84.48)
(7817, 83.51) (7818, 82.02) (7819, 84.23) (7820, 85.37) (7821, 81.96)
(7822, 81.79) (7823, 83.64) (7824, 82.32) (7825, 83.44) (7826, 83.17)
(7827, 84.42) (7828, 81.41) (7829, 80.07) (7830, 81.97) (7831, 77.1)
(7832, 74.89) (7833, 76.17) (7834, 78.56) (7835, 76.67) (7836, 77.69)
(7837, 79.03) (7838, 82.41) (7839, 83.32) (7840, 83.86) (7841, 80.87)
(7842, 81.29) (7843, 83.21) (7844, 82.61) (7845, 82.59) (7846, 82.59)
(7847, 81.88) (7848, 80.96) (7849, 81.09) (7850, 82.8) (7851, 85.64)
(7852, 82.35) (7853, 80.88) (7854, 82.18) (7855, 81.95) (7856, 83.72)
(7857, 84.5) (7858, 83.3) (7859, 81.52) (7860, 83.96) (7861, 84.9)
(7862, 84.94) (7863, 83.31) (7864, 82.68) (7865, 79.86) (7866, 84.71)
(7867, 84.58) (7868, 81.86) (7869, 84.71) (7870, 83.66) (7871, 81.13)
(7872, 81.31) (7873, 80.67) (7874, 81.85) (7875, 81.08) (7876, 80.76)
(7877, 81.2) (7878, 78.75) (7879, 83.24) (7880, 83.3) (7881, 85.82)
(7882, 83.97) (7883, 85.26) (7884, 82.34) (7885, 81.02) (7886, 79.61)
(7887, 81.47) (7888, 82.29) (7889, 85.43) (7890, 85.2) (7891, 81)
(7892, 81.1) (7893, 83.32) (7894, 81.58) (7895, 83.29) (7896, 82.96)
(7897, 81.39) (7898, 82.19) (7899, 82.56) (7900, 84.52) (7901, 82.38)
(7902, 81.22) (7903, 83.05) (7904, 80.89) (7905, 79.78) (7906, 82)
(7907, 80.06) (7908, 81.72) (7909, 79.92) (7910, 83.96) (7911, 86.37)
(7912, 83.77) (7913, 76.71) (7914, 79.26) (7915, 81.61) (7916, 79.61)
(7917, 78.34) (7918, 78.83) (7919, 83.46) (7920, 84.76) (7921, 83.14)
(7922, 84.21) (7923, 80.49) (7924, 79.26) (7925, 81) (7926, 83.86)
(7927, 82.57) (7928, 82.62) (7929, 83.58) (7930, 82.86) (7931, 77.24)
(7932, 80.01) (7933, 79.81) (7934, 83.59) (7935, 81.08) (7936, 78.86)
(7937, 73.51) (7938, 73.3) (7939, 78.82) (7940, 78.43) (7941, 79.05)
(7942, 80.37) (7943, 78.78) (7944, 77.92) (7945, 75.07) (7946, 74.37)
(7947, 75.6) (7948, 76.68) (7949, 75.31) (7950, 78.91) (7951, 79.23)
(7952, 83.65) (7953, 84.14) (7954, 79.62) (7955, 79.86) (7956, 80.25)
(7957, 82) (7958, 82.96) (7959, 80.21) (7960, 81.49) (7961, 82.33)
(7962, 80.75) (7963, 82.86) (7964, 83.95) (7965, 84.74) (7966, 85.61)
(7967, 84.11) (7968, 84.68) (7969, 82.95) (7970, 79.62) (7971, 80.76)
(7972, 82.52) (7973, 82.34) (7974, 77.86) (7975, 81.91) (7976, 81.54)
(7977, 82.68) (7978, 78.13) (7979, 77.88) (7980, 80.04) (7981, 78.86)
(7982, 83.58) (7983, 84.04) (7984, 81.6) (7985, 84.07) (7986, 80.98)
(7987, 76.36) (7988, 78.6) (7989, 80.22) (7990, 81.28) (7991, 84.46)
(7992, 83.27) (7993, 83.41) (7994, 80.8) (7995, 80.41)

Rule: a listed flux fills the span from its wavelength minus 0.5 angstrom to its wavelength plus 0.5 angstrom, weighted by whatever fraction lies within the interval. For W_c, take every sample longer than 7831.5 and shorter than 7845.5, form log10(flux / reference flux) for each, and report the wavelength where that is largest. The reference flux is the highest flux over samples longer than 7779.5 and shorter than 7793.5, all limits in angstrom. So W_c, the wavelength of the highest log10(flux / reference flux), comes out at 7840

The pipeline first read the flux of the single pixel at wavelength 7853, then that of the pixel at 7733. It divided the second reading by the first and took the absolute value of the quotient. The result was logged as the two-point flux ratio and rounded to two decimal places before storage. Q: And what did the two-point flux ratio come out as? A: 0.98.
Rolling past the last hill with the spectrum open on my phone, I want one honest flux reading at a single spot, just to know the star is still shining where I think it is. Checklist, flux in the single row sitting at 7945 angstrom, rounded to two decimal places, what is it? 75.07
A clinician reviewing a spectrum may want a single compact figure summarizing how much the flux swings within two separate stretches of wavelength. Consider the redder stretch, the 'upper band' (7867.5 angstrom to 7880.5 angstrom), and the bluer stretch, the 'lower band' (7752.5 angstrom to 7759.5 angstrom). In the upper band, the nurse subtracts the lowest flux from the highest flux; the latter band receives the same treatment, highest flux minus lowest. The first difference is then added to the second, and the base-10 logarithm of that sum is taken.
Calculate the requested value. 1.00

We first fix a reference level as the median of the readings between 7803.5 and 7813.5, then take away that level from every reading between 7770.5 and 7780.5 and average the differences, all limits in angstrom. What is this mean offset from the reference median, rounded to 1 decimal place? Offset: 1.5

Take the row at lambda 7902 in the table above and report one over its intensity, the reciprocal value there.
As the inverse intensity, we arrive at 0.0123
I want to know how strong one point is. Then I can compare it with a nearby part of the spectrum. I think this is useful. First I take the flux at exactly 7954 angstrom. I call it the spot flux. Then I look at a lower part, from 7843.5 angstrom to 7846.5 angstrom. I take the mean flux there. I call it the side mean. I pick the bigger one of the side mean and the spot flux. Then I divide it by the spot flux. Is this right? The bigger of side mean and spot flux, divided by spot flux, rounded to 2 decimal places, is 1.04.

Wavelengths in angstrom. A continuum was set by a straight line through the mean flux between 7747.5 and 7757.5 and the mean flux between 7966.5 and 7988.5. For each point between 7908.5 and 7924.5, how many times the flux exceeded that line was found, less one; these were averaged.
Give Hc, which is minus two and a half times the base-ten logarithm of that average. 7.0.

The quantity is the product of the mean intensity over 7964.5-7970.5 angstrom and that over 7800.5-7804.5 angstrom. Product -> 6878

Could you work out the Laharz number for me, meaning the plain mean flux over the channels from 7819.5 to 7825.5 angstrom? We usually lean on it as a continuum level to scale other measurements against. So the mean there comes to 83.09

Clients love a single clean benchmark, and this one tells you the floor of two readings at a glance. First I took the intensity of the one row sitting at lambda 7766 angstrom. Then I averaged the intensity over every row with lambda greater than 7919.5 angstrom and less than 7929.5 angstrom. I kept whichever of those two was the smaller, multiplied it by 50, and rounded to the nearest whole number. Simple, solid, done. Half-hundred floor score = 4127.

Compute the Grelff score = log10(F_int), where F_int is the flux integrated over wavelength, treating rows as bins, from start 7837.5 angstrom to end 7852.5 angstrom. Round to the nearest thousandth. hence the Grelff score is 3.093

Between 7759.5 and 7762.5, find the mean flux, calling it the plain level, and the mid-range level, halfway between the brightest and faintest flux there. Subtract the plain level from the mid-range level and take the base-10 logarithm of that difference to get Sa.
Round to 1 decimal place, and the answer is -1.7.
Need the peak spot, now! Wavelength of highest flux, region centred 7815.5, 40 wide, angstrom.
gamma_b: 7814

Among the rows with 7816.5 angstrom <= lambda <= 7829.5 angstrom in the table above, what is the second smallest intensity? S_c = 81.41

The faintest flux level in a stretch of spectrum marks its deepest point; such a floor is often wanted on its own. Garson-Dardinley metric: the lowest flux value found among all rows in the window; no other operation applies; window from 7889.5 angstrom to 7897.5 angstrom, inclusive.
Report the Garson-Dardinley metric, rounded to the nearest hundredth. 81.00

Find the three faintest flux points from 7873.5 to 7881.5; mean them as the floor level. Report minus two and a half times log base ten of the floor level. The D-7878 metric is -4.76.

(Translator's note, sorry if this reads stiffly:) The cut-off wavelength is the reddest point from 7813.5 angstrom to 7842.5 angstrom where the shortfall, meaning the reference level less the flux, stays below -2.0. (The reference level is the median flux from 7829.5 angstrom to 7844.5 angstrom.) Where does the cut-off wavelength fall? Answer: 7840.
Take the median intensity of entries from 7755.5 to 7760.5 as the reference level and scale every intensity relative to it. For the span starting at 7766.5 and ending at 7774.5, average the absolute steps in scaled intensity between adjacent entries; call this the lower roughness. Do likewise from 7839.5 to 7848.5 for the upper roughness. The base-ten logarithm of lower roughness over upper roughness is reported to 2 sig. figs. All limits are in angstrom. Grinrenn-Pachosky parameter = 0.36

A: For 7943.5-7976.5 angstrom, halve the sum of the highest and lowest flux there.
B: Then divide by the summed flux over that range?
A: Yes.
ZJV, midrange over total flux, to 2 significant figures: 0.030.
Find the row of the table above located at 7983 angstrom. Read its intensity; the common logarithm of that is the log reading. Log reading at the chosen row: 1.92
